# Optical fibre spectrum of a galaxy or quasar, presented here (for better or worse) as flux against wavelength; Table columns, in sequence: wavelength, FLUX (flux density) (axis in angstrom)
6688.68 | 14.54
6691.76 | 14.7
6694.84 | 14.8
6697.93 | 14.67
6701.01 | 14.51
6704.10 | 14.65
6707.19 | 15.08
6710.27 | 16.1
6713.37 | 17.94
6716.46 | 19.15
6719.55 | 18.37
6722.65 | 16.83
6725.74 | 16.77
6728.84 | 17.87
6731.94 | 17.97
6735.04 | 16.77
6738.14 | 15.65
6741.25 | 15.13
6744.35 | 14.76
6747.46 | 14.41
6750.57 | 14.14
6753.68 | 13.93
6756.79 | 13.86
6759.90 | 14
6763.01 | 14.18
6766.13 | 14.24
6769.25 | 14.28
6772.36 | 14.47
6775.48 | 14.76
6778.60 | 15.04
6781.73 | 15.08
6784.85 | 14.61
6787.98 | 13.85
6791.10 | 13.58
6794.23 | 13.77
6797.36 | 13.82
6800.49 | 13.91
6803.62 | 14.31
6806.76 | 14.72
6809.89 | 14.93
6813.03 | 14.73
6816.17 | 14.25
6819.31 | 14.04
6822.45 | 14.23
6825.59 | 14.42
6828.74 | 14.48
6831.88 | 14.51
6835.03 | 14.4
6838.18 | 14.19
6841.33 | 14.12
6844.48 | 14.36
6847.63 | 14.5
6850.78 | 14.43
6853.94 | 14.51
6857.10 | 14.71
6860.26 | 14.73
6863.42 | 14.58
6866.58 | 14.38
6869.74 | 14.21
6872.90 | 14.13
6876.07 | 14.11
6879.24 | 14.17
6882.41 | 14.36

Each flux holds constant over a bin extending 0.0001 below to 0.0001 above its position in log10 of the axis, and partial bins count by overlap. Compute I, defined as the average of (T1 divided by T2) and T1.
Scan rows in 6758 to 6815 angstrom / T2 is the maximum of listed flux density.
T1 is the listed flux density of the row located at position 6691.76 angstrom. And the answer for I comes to 7.84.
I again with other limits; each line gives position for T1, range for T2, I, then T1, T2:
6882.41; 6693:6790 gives 7.55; 14.36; 19.15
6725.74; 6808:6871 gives 8.95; 16.77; 14.93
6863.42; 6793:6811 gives 7.78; 14.58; 14.93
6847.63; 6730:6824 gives 7.65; 14.5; 17.97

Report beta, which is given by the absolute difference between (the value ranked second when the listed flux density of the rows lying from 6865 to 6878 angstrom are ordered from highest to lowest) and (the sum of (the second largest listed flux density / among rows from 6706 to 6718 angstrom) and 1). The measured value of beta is 4.7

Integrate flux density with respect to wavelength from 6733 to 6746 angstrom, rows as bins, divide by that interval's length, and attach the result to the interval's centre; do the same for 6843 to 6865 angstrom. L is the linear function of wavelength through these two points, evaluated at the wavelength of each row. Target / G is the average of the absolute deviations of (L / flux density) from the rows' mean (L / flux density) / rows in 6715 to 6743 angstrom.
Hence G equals 0.053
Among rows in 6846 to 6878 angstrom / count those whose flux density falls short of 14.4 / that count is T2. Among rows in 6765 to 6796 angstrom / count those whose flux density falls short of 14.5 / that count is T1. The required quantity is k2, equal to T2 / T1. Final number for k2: 0.7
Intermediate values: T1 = 6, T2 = 4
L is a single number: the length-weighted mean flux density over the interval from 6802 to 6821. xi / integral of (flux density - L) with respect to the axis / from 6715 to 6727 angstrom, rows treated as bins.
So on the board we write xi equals 39.7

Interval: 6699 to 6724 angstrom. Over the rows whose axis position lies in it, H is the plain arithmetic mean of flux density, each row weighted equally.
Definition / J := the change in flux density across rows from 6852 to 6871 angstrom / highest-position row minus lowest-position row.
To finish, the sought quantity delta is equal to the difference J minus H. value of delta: -16.9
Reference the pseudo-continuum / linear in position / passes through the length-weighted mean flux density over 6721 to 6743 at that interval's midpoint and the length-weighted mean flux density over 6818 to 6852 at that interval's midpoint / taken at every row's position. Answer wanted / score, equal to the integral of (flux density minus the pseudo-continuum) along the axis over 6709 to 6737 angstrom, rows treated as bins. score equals 17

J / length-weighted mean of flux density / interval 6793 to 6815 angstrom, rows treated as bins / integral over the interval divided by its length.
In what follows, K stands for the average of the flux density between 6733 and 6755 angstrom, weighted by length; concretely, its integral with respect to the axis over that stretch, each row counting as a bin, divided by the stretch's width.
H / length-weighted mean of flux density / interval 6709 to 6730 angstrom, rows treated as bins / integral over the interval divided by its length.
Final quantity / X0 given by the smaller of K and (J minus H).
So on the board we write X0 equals -3.27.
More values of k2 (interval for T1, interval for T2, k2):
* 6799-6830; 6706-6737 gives 0.0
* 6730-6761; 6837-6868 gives 0.8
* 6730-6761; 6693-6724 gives 0.0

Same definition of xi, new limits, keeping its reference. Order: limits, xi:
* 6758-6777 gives -3.4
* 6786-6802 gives -11.0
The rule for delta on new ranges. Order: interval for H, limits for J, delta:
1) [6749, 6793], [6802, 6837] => -14.2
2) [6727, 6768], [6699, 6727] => -12.9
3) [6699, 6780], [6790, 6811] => -14.2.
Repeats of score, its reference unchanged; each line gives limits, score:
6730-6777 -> -63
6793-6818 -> -18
